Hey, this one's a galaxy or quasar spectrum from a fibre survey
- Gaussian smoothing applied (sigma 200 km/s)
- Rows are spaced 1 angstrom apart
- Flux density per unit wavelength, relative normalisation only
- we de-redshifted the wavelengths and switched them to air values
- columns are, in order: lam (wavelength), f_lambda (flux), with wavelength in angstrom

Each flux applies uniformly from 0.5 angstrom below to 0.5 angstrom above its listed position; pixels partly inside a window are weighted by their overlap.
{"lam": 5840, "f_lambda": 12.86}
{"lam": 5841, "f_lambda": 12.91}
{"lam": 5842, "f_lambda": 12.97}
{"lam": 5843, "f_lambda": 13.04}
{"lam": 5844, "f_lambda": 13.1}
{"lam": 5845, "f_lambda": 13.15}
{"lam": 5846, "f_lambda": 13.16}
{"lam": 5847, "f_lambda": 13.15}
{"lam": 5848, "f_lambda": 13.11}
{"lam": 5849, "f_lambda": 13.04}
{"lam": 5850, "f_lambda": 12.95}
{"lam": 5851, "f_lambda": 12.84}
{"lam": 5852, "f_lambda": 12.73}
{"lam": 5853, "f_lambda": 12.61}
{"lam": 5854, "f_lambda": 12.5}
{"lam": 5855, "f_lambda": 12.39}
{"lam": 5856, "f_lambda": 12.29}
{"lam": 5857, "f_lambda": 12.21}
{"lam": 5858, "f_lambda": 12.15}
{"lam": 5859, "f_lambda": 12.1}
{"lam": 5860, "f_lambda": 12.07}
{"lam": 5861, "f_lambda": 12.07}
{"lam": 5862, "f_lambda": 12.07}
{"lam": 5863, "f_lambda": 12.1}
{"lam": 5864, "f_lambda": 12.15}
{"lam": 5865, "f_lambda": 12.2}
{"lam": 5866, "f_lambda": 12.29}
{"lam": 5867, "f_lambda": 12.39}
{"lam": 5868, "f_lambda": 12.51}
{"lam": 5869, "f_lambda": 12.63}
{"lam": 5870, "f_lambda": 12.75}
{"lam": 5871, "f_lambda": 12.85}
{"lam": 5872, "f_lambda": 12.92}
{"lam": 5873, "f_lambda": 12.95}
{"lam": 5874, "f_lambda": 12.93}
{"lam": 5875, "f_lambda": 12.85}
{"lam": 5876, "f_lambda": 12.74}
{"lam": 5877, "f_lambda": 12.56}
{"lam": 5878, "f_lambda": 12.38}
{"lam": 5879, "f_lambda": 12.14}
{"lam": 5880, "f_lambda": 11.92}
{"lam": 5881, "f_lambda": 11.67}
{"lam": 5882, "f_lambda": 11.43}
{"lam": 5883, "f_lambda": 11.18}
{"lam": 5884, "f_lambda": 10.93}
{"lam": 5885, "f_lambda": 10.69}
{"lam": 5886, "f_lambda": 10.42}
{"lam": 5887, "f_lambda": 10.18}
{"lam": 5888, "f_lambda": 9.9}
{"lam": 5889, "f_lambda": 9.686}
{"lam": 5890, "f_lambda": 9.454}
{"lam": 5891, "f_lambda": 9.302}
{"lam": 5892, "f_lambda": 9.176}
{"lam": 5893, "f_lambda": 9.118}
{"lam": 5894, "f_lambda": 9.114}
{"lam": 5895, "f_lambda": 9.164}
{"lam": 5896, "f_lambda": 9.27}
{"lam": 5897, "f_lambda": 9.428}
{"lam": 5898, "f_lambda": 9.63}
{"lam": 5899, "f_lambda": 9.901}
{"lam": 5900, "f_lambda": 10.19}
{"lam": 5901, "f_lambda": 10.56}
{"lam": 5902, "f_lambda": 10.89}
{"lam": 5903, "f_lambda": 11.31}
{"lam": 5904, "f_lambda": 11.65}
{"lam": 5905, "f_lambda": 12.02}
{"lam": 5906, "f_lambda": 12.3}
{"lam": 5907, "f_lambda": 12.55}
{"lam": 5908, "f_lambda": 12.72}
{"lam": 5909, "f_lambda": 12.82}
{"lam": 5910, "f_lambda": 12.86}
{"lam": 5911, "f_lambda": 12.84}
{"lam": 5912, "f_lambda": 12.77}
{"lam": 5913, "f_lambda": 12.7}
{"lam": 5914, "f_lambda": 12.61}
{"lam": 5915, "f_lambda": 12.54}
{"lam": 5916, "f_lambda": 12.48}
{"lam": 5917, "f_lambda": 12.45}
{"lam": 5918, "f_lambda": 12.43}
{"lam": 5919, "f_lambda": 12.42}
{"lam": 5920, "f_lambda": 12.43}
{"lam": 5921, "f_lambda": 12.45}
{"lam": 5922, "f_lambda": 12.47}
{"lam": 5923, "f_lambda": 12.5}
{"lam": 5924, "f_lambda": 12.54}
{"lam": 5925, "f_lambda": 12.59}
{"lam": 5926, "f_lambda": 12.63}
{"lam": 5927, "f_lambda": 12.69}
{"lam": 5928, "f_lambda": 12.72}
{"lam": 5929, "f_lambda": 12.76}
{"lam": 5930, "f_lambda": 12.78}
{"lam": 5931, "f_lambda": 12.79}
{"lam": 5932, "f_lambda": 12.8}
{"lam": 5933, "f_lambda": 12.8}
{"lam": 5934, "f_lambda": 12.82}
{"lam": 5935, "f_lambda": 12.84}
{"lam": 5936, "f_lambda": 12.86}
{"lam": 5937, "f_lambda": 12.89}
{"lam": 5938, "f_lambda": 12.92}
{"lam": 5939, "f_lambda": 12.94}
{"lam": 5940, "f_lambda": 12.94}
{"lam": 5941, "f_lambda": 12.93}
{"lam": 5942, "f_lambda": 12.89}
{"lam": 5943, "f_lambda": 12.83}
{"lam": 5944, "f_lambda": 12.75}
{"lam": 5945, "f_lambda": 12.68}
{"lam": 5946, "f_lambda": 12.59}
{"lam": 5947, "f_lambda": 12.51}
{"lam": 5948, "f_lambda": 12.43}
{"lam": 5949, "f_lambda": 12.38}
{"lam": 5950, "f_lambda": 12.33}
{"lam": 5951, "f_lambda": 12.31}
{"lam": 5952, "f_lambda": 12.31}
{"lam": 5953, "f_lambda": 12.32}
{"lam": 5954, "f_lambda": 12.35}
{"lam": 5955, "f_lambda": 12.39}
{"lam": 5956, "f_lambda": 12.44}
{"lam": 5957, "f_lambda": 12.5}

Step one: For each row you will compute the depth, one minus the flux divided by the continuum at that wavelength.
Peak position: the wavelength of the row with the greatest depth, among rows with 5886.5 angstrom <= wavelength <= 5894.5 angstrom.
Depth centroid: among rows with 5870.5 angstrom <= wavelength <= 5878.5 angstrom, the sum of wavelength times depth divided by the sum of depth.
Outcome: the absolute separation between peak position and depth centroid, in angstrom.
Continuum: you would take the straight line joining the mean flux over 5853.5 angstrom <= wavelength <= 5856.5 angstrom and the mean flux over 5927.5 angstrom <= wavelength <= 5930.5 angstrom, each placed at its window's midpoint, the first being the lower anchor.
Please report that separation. 20.9 angstrom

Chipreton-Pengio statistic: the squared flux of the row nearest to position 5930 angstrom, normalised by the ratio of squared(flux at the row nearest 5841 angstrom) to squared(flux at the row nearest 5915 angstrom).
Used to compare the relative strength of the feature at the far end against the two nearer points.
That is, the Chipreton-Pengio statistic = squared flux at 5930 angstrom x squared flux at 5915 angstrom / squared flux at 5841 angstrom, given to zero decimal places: 154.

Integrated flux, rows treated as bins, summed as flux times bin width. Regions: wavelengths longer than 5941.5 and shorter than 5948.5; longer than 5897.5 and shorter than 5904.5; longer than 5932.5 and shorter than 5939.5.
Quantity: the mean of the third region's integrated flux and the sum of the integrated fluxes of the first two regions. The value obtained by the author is 126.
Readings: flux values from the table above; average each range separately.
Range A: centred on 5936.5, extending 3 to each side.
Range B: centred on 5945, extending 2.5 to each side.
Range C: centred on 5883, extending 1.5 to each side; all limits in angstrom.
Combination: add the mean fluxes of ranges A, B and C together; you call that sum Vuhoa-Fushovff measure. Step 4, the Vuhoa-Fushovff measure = 37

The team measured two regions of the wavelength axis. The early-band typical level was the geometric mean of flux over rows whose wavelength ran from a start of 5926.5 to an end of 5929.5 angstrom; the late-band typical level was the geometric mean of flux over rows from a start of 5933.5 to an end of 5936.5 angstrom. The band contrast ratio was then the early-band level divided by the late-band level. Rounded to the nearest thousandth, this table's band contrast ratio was 0.991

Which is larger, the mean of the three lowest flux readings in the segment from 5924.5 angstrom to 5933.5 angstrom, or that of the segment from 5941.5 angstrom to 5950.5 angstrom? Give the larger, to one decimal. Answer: 12.6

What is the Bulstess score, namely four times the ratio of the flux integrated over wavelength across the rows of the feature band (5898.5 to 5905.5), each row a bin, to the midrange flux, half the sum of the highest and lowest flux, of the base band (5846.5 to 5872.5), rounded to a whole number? 24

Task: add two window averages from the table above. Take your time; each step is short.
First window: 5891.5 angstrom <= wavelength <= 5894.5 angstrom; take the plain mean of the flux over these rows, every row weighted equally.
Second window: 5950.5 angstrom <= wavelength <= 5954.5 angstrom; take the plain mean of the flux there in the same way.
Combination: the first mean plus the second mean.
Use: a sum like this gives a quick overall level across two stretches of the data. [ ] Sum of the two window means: 21.5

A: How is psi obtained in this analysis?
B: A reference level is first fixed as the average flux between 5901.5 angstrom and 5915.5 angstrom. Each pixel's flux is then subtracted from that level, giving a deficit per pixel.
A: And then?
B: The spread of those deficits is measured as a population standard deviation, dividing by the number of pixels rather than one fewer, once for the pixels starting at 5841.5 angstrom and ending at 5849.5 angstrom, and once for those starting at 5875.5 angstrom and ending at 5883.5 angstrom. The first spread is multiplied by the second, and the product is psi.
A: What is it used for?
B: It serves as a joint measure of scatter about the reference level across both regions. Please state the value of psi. 0.033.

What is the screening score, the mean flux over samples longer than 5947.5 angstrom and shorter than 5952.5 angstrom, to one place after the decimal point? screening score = 12.4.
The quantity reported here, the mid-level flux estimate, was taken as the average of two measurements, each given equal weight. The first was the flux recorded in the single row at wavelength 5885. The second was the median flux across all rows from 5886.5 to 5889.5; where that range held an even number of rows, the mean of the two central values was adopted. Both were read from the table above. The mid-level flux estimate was 10.3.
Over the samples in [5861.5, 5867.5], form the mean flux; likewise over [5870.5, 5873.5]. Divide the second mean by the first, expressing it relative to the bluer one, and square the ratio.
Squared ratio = 1.12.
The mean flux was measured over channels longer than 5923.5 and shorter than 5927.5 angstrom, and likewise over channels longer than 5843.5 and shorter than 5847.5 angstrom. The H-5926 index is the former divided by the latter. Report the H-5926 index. 0.96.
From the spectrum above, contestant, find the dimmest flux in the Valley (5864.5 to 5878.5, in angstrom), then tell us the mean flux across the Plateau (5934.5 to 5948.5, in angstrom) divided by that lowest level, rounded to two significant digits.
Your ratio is 1.0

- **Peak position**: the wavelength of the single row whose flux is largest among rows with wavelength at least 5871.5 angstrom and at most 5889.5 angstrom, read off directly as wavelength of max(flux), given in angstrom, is 5873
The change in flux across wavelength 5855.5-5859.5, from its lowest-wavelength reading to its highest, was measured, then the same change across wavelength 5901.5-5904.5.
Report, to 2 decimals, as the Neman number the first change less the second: -0.95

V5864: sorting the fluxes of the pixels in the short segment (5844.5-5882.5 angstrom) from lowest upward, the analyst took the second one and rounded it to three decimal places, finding 11.670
